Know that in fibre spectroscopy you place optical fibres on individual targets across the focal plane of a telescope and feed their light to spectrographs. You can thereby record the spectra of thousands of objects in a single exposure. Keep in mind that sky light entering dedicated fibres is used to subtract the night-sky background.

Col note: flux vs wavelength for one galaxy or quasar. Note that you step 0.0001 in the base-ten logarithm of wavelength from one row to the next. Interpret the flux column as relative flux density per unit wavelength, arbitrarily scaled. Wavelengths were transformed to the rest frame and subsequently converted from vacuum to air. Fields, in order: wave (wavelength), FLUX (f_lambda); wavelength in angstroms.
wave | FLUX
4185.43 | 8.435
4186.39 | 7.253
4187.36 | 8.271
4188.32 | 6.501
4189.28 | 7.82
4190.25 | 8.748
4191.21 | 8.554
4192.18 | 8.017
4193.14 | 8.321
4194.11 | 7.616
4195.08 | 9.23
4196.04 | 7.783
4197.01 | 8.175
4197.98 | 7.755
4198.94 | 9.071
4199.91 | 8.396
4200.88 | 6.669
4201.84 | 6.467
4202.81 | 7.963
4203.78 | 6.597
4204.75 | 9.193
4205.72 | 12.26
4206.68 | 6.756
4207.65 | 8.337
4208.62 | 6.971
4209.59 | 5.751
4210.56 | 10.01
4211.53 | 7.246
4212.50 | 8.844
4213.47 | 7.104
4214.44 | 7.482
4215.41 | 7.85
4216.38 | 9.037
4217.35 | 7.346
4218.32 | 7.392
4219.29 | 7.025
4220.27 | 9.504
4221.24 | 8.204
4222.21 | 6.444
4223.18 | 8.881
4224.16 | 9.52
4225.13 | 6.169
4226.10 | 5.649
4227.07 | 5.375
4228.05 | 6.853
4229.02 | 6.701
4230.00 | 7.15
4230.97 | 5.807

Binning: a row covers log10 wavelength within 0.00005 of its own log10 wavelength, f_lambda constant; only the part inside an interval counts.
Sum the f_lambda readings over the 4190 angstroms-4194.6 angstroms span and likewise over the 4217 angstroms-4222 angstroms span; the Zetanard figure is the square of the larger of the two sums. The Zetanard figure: 1702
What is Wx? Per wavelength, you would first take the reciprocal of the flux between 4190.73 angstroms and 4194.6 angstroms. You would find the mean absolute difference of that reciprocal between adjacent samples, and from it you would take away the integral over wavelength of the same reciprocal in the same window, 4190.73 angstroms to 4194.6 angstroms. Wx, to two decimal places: -0.47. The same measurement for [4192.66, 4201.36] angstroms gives -1.07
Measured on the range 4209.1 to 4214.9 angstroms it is -0.74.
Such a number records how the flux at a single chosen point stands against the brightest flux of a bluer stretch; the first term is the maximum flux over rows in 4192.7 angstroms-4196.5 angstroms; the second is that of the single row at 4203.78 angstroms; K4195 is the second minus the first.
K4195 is -2.6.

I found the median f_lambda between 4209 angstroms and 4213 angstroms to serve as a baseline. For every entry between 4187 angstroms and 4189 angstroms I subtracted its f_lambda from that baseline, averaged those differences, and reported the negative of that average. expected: -0.7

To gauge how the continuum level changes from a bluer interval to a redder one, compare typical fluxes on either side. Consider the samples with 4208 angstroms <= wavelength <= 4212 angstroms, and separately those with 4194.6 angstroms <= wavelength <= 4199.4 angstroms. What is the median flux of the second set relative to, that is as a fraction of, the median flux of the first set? 1.15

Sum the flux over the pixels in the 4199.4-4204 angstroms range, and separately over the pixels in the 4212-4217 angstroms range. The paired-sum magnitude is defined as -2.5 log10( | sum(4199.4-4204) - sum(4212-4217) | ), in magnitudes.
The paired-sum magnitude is -1.6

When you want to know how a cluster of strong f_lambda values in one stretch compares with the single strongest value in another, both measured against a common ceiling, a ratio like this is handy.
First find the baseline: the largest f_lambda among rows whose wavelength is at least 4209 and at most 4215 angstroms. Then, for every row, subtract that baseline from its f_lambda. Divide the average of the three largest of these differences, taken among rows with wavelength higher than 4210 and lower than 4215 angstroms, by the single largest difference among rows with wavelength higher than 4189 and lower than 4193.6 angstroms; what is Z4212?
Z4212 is 1.0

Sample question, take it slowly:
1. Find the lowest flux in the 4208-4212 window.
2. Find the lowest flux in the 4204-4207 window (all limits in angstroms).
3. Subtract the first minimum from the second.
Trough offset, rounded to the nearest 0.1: 1.0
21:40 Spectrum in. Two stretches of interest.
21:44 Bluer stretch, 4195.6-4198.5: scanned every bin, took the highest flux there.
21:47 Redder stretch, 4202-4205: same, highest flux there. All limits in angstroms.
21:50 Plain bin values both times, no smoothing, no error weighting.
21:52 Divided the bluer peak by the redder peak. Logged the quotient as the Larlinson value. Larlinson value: 0.89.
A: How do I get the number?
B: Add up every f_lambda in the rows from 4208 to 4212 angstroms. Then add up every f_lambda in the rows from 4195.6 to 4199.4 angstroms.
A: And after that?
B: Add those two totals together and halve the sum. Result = 31.4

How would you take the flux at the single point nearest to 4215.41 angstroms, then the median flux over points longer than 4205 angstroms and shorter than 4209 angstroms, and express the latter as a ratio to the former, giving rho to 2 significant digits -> 0.98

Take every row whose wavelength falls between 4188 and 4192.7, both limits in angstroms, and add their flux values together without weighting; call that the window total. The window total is 40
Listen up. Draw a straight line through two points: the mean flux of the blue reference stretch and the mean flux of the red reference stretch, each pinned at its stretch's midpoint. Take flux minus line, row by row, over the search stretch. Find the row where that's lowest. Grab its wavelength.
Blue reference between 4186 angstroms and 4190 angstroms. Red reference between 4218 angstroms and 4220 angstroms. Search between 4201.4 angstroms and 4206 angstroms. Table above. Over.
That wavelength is 4201.84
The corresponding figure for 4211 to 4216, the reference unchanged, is 4213.47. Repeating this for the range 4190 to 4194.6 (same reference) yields 4194.11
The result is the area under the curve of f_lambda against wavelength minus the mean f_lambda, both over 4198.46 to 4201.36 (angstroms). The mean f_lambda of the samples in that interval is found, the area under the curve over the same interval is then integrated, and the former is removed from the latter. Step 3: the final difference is 15.3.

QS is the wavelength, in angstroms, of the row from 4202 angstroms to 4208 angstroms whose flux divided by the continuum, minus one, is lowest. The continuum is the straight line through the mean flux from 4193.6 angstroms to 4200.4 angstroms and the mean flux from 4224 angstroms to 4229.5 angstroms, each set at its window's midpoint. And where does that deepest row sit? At 4203.78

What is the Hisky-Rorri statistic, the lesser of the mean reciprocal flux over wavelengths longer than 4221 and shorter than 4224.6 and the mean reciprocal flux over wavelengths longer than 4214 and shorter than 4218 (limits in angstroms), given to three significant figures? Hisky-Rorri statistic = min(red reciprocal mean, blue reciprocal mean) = 0.124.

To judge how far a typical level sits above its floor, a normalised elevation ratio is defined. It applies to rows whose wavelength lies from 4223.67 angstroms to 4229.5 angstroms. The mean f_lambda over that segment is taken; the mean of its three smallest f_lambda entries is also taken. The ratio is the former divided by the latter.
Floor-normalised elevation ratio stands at 1.17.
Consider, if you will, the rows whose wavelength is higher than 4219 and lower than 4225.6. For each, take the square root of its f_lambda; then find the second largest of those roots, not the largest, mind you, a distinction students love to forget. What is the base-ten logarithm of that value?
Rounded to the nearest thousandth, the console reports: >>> 0.489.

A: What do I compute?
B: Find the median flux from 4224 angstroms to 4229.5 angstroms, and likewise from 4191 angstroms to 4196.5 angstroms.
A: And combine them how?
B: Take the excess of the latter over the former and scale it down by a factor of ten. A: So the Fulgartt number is 0.173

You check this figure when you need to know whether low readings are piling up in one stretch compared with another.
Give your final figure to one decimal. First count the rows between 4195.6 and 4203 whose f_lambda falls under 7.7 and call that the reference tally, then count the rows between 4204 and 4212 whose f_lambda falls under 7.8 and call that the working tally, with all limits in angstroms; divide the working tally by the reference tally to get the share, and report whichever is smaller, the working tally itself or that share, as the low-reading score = 2.0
